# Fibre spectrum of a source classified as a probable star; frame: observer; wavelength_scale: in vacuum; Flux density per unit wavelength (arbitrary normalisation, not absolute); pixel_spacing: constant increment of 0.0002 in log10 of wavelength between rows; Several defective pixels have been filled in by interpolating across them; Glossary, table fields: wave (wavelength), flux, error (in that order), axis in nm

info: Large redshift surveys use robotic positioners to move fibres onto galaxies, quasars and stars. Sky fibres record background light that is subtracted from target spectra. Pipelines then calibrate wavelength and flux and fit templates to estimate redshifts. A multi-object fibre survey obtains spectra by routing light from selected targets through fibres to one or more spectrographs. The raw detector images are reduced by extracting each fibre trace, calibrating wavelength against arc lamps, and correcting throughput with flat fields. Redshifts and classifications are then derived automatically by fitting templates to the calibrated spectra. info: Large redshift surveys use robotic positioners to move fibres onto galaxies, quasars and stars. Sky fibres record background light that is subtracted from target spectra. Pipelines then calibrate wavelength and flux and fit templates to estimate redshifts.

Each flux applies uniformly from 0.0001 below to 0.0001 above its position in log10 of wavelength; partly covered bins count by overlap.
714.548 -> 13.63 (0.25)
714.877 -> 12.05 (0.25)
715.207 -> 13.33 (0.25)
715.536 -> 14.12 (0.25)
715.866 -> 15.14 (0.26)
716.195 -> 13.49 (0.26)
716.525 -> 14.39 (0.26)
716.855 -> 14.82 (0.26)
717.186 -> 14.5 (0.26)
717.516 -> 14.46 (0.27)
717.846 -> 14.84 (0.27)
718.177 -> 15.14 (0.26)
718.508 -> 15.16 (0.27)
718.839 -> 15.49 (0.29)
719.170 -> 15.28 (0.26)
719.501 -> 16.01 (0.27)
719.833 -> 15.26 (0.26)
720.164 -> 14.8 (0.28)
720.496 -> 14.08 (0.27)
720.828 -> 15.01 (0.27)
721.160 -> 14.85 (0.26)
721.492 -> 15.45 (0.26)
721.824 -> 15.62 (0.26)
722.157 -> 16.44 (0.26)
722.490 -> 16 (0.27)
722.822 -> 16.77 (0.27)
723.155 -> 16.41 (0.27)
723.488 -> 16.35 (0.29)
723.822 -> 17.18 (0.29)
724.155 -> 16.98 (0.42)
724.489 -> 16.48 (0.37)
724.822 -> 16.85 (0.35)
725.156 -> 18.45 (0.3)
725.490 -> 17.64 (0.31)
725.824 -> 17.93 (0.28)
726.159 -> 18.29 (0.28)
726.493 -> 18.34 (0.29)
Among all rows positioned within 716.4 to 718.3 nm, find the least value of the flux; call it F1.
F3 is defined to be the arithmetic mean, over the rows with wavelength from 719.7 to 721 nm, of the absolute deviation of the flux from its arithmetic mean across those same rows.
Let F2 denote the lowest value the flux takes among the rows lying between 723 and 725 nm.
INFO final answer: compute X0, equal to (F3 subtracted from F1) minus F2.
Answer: -2.3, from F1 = 14.39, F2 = 16.35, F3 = 0.35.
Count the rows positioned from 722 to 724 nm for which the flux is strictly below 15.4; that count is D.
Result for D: 0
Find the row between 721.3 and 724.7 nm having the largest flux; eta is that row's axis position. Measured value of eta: 723.822 nm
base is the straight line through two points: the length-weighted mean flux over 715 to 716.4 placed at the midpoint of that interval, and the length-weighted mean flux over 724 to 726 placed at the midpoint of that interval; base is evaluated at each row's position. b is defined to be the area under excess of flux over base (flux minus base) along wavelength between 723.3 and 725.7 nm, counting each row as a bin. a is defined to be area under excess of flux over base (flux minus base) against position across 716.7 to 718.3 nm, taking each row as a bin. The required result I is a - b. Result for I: 0.3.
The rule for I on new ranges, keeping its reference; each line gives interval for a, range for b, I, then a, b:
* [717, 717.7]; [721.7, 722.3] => 0.1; -0.06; -0.15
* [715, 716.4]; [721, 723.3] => 0.9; 0.00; -0.95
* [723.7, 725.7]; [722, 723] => 0.1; 0.00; -0.07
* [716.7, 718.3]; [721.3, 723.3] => 0.8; 0.17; -0.61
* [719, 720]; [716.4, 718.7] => -0.1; 0.15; 0.28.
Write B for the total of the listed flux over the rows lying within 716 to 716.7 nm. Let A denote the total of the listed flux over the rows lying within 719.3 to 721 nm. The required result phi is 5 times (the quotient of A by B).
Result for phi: 13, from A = 75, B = 28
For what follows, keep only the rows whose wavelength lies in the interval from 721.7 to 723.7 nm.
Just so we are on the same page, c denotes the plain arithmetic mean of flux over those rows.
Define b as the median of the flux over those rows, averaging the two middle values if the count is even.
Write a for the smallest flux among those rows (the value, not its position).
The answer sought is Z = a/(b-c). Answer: 136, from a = 15.62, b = 16.4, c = 16.3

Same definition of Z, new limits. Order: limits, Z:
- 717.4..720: 2892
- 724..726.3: 134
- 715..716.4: -62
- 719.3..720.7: -1877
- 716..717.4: 93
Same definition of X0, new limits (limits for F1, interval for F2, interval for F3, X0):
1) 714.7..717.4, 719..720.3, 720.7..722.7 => -3.2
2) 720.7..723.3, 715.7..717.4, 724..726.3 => 0.7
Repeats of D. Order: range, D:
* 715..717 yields 6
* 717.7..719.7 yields 4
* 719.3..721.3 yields 5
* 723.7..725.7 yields 0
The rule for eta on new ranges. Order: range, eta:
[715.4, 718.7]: 718.508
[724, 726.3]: 725.156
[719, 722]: 719.501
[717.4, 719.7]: 719.501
